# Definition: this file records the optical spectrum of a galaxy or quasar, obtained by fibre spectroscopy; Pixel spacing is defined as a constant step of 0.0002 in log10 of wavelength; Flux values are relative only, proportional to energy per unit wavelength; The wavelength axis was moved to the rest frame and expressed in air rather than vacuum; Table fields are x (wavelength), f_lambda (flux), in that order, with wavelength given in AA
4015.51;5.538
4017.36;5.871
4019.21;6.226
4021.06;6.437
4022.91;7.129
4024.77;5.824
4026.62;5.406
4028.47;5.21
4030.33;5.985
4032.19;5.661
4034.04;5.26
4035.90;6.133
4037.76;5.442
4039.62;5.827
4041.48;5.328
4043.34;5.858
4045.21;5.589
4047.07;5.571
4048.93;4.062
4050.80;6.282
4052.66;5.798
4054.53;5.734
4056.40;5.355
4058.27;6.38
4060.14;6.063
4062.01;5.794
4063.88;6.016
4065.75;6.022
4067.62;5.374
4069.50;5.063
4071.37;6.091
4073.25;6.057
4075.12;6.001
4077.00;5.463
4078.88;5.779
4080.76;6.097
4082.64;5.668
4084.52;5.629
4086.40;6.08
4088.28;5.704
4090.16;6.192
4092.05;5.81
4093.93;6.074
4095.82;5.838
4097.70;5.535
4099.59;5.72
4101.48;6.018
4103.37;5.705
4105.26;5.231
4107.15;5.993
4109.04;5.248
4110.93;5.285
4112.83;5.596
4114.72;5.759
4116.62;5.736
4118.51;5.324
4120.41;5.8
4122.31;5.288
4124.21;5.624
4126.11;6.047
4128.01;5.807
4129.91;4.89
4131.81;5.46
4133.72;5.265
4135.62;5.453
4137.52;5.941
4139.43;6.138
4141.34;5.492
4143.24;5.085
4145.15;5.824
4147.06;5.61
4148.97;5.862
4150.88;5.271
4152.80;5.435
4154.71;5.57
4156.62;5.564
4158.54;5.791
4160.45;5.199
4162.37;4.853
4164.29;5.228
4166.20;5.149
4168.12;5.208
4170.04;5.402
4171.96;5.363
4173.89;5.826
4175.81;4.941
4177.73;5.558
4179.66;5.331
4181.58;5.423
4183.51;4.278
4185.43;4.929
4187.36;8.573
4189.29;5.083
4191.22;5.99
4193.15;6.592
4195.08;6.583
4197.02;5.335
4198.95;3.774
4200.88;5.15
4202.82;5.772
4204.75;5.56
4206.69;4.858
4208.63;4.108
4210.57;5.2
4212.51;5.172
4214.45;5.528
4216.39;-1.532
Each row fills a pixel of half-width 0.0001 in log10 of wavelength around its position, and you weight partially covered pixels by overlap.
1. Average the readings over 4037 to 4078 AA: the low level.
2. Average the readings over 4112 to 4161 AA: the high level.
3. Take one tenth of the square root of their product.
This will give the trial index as 0.563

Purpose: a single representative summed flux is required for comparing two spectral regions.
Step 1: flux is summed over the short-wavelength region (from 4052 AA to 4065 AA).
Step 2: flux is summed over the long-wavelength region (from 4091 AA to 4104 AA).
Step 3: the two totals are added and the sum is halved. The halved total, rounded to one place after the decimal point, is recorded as 40.9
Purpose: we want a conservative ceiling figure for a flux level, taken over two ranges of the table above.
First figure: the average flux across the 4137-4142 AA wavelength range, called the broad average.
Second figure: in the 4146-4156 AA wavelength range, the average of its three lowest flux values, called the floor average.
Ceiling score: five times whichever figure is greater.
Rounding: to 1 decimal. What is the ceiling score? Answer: 29.3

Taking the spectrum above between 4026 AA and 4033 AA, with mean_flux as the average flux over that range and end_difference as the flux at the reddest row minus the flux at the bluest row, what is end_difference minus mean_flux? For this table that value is -5.3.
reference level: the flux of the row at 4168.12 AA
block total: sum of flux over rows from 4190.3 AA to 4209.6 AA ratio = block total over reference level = 10.3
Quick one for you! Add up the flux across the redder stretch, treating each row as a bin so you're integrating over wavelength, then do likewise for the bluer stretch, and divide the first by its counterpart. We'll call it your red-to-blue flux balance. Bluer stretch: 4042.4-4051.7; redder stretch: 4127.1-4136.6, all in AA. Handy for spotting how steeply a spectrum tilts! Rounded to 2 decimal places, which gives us 1.00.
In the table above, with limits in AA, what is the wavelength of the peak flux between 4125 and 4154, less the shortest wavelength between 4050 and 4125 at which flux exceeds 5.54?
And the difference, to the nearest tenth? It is 88.6 AA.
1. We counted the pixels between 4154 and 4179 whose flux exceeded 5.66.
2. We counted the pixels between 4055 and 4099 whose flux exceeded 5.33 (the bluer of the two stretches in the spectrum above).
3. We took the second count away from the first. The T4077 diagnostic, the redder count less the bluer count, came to -20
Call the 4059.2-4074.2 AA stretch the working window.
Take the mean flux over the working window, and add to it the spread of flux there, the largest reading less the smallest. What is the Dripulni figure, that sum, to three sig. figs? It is 6.84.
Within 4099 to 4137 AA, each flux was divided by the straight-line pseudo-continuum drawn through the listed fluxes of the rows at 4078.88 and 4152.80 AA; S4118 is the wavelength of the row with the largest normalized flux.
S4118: 4126.11 AA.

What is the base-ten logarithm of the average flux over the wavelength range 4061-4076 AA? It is 0.764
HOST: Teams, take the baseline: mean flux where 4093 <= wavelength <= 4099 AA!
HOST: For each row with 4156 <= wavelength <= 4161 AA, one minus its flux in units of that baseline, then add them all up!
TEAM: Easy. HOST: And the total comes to 0.15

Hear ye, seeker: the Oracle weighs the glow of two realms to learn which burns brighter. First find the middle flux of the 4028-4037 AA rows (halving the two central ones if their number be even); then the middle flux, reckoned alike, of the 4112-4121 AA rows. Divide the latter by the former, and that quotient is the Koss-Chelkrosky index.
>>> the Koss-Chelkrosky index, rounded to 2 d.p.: 1.01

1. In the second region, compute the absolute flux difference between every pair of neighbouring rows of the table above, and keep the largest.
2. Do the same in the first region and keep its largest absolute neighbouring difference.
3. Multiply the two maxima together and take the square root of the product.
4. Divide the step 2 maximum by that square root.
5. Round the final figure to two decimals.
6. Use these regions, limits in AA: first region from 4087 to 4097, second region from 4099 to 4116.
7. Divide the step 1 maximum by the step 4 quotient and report 0.95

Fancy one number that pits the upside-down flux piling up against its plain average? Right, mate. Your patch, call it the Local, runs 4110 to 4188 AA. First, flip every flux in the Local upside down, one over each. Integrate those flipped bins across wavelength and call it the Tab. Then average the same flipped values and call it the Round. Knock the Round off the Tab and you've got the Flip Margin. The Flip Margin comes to 14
